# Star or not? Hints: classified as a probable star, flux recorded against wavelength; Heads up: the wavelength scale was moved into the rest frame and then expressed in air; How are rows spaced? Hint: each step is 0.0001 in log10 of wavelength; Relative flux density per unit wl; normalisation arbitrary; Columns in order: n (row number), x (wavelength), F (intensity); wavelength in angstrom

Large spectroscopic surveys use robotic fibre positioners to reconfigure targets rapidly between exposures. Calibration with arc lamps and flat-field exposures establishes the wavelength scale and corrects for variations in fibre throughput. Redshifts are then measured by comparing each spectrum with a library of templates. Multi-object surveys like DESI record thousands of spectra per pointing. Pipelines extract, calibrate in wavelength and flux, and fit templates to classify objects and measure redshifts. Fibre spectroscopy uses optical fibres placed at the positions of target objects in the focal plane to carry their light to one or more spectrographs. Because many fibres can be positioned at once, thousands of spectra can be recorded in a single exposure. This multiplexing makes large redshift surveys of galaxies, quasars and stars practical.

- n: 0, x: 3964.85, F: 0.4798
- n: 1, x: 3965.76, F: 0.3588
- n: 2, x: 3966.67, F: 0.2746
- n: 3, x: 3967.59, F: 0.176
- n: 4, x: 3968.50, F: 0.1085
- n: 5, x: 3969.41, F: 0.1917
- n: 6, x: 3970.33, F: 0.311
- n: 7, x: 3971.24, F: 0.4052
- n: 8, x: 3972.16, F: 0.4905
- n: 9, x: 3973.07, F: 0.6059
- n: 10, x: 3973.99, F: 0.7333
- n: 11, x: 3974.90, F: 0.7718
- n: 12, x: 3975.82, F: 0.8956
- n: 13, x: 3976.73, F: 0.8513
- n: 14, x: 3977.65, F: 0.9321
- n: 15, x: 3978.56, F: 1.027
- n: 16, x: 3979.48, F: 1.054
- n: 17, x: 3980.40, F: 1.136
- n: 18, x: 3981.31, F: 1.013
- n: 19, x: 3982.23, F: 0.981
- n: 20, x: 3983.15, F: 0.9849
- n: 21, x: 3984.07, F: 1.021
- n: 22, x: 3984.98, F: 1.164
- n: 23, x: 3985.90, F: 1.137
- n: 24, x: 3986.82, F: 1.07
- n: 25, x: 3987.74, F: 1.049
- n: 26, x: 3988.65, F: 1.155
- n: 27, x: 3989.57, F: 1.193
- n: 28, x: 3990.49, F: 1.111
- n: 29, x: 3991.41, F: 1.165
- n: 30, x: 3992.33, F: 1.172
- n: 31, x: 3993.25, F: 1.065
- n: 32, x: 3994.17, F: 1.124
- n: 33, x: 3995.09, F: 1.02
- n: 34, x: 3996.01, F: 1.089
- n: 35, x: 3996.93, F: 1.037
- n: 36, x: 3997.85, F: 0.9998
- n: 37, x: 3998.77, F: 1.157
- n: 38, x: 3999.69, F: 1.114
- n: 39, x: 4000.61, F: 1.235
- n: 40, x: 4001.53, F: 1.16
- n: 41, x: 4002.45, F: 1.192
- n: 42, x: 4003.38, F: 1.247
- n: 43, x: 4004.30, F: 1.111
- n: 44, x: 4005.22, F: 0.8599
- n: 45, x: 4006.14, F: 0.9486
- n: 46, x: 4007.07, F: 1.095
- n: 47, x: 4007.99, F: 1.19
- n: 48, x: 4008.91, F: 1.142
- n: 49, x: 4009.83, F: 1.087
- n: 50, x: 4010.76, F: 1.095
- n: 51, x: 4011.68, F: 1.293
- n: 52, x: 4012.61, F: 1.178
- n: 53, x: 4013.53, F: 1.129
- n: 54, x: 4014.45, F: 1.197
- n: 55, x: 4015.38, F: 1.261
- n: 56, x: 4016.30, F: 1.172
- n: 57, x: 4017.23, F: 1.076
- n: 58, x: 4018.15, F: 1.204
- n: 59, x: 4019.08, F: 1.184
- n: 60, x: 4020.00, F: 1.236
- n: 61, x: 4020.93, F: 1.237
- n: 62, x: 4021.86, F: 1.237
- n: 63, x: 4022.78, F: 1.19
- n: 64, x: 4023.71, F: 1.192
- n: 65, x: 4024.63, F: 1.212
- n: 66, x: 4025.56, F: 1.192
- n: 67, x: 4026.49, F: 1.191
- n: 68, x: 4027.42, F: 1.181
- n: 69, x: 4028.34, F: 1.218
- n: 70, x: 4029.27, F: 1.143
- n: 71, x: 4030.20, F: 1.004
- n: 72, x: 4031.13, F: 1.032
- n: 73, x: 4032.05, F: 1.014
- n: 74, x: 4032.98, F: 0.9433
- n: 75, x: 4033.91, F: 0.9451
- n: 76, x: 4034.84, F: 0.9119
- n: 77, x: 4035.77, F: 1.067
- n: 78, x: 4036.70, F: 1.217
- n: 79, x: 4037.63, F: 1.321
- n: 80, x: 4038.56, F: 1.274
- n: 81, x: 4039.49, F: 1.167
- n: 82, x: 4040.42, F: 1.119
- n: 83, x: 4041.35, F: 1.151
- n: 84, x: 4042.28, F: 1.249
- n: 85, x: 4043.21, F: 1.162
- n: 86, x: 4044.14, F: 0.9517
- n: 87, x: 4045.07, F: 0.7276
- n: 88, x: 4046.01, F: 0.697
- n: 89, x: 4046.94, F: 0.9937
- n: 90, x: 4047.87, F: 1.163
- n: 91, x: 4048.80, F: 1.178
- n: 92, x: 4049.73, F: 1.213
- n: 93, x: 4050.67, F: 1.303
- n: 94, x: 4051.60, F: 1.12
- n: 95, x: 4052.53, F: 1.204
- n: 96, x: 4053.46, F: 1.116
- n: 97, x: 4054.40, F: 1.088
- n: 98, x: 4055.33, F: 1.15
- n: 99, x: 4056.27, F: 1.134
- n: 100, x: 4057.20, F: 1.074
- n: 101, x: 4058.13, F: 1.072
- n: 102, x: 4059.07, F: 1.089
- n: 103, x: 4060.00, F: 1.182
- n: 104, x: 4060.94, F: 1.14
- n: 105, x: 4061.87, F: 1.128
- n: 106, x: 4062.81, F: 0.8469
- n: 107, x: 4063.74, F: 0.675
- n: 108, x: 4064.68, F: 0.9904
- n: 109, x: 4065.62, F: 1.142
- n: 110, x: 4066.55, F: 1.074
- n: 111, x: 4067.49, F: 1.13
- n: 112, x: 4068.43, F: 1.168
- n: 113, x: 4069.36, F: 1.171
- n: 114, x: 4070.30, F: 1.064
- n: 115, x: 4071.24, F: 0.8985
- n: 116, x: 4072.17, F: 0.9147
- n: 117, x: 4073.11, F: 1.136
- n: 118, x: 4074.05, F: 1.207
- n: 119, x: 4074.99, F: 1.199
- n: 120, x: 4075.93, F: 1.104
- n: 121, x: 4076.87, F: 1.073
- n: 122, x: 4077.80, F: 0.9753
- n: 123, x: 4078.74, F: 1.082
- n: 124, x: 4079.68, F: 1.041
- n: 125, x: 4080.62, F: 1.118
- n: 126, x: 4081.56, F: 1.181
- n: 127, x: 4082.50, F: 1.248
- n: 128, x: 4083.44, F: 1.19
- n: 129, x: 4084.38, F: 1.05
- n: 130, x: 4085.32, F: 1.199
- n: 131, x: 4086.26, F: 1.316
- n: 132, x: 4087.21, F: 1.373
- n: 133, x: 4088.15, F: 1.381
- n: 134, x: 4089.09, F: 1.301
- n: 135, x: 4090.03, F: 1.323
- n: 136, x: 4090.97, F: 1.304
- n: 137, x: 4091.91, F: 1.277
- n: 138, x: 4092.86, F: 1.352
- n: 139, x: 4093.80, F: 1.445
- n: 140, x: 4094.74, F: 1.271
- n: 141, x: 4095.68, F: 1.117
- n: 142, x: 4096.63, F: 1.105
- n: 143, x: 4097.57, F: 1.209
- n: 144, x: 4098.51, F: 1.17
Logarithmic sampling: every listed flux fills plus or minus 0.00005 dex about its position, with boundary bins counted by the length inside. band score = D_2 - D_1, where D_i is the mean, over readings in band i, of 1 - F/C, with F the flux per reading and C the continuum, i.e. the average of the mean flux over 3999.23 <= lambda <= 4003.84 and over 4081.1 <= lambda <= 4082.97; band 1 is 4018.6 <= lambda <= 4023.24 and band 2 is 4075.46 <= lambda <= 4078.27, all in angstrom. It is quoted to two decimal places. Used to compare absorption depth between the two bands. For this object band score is 0.14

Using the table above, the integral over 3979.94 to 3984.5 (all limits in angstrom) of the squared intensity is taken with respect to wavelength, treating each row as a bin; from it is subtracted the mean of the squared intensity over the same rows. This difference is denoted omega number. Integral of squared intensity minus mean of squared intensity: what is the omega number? 3.8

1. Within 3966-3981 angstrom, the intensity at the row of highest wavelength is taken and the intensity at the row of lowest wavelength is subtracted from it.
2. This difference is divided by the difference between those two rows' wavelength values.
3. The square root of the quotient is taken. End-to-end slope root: 0.25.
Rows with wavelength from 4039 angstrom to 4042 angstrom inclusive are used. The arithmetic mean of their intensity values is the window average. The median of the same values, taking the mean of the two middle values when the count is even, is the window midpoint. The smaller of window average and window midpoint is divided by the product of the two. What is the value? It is 0.87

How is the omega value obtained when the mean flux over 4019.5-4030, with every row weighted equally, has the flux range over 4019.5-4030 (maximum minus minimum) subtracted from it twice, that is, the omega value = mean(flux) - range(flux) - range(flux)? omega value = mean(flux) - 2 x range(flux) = 1.0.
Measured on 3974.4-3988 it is 0.2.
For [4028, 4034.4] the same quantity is 0.5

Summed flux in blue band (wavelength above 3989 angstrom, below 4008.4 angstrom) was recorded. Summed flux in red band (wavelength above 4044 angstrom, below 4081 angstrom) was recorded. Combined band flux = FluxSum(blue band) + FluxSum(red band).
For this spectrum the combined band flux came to 66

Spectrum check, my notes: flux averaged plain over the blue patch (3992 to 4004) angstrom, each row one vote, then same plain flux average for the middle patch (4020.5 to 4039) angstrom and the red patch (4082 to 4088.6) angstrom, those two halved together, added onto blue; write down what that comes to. 2.32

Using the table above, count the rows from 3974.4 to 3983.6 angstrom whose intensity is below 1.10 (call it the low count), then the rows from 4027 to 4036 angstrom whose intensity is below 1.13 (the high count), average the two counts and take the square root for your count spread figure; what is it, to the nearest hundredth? 2.83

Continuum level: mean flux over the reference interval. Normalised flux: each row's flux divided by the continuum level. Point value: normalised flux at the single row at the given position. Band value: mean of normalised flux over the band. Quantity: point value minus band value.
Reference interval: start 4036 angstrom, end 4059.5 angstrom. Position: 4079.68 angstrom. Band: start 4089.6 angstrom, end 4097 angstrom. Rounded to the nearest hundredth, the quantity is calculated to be -0.21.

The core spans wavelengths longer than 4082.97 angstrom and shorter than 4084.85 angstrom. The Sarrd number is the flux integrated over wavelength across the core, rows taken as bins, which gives 2.11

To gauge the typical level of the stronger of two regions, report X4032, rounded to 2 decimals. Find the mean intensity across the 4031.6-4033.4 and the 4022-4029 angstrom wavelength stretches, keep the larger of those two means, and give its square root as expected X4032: 1.09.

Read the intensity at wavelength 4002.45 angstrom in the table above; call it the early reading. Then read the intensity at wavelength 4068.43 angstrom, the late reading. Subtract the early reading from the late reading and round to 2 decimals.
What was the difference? -0.02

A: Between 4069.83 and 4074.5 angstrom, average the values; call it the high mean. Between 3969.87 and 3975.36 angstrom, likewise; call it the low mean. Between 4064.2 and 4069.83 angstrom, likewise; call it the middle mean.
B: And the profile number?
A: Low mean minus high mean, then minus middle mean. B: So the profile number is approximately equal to -1.60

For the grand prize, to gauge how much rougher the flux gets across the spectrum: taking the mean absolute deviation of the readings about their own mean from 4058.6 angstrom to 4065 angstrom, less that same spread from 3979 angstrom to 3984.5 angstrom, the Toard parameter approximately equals 0.10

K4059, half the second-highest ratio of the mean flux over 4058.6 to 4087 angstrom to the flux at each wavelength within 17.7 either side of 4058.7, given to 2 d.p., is 0.78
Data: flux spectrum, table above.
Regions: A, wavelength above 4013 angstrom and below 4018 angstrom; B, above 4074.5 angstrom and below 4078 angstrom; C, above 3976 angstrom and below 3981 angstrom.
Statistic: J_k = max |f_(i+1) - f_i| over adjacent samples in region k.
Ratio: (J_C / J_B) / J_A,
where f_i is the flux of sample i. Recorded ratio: 10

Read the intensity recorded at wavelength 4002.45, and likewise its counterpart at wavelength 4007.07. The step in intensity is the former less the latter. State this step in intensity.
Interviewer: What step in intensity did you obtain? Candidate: 0.10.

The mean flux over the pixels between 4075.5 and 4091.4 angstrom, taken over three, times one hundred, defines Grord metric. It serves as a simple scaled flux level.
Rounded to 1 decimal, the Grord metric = 39.7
